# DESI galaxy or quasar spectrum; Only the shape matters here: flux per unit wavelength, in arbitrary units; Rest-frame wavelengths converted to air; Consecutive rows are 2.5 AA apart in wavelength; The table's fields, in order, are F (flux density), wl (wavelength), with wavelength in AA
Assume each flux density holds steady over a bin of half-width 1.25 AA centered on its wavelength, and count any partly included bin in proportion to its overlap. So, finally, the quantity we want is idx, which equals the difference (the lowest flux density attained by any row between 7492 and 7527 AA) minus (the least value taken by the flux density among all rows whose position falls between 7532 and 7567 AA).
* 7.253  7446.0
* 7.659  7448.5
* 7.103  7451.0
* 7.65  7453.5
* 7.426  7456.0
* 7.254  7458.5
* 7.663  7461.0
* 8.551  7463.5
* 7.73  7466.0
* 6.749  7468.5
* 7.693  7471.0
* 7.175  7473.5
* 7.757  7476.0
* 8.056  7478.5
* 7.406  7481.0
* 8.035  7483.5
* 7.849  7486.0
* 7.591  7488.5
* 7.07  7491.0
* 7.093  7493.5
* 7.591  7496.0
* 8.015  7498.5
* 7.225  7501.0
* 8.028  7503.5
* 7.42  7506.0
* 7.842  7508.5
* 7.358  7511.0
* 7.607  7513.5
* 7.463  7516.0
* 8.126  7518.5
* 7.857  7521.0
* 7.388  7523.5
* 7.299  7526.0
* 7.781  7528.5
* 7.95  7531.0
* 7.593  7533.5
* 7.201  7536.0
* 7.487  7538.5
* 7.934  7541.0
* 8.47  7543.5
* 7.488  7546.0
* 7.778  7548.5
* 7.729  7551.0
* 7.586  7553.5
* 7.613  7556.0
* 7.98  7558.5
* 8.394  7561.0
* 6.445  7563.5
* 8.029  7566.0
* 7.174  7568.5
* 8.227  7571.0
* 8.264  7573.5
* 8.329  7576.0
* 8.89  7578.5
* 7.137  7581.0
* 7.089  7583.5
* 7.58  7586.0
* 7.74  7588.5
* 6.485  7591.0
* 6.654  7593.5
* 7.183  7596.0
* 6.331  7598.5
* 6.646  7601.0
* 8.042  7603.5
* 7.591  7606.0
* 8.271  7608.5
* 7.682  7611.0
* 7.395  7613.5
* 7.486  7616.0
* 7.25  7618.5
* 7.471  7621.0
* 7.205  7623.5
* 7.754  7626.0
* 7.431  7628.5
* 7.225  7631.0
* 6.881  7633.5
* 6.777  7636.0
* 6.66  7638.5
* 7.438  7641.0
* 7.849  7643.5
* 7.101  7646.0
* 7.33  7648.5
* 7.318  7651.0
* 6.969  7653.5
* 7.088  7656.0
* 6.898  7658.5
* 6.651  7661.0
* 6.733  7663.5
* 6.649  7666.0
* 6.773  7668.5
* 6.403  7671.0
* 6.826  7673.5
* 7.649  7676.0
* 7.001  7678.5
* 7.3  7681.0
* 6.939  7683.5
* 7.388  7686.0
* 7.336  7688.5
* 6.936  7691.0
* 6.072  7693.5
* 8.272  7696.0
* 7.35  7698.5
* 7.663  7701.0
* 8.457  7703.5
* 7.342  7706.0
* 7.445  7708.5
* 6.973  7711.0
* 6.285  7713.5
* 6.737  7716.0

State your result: 0.65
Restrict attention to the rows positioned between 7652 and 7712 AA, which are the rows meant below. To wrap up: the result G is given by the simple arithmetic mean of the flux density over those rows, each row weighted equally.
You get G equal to 7.13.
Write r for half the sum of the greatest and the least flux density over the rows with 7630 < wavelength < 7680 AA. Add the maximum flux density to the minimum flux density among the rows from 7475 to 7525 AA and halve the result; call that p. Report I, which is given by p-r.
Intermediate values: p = 7.60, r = 7.13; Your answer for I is 0.47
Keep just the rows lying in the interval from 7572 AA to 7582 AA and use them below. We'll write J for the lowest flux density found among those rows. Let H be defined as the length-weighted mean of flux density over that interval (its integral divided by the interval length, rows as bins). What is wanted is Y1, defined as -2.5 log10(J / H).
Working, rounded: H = 8.2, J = 7.137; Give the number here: 0.15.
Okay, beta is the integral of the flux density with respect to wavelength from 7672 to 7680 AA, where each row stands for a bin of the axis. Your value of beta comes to 57.1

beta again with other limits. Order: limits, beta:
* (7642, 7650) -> 59.4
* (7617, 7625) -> 58.6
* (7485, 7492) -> 52.5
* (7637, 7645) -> 58.3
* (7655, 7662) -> 48.2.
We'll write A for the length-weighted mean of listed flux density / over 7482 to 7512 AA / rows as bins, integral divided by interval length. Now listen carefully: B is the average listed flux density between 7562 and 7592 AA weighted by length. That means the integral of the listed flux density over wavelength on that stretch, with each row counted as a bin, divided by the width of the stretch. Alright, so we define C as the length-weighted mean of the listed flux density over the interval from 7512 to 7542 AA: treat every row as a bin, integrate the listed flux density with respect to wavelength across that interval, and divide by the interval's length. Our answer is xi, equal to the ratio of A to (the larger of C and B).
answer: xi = 0.99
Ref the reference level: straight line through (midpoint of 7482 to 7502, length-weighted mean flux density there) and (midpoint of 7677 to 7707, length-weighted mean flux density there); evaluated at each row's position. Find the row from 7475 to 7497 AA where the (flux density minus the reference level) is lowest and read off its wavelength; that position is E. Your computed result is 7491.0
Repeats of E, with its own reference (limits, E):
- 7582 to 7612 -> 7598.5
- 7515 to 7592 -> 7563.5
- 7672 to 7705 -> 7693.5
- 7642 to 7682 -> 7671.0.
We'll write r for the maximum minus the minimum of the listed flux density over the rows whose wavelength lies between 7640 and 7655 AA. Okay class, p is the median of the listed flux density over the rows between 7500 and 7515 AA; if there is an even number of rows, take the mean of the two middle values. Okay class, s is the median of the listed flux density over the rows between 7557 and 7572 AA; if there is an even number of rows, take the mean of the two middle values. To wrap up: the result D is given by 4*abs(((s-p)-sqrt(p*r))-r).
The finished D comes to 12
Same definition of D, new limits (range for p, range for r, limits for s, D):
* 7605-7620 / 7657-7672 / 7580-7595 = 11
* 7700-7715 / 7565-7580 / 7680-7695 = 22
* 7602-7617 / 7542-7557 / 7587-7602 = 19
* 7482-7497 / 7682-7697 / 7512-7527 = 25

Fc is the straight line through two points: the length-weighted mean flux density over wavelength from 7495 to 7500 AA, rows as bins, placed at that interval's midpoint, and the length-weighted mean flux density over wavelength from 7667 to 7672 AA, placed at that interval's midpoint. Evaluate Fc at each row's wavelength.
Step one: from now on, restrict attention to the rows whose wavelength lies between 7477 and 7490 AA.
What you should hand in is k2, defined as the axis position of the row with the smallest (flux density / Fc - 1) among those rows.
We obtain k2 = 7481.0 AA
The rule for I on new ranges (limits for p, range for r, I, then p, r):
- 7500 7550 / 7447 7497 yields 0.19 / 7.84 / 7.65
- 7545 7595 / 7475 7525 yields 0.07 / 7.67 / 7.60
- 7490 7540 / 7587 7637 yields 0.30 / 7.60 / 7.30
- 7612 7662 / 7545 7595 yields -0.42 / 7.25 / 7.67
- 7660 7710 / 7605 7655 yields -0.20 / 7.26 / 7.47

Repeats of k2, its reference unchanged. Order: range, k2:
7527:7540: 7536.0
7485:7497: 7491.0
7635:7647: 7638.5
